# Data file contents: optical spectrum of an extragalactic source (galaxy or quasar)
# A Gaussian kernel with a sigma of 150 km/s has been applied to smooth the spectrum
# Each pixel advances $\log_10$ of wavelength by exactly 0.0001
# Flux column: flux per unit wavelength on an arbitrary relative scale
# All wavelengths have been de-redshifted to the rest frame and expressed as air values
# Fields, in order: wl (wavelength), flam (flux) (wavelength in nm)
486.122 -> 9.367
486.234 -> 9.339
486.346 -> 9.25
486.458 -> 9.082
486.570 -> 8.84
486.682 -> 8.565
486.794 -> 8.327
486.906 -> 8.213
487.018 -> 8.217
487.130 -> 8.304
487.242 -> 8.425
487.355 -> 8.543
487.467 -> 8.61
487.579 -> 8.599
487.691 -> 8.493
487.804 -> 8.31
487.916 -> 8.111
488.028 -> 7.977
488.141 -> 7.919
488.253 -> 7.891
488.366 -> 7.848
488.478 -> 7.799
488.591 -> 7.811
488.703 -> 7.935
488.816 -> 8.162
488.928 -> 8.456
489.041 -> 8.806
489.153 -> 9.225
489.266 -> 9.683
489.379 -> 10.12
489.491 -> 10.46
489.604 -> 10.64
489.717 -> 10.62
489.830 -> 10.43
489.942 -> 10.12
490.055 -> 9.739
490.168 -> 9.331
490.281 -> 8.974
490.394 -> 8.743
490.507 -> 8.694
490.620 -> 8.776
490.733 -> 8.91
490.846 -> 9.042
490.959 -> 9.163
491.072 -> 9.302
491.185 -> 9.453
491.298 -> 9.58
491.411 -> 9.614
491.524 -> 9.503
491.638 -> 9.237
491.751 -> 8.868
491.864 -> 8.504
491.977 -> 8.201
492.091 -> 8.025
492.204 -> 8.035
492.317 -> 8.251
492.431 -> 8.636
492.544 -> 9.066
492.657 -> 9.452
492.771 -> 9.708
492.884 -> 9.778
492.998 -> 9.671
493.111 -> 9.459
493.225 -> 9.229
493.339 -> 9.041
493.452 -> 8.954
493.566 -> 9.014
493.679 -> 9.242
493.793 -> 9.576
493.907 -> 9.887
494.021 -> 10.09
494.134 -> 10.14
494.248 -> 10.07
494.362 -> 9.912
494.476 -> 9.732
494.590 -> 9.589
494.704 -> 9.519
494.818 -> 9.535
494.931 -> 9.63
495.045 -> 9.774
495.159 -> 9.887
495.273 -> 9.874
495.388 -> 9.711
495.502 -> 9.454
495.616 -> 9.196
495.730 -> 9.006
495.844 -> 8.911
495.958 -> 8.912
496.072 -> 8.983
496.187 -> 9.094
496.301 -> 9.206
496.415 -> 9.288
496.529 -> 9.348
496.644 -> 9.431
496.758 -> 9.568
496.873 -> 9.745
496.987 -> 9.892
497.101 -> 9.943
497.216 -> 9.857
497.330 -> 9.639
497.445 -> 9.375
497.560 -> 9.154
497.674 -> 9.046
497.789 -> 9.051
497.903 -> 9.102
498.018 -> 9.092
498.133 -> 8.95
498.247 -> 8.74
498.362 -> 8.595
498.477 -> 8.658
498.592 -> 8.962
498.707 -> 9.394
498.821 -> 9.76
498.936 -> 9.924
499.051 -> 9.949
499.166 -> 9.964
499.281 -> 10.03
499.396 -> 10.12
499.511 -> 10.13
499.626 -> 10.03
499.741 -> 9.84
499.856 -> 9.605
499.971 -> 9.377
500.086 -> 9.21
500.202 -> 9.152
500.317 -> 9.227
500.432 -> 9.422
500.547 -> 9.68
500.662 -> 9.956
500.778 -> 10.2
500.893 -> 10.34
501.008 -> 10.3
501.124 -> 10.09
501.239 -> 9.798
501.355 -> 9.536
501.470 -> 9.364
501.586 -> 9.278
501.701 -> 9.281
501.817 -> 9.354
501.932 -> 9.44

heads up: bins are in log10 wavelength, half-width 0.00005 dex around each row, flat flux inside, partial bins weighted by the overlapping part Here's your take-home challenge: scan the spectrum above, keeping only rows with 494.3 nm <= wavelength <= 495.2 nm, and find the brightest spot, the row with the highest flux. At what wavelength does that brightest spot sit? 494.362 nm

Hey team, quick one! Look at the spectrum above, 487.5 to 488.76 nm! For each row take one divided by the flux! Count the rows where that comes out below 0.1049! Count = 0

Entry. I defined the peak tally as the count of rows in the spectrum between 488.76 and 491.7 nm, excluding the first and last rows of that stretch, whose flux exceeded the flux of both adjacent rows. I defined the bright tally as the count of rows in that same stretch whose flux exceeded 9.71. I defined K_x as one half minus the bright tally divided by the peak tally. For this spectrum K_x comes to -3.0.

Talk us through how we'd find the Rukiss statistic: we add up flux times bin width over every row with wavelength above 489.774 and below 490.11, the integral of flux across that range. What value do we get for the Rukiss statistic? 3.4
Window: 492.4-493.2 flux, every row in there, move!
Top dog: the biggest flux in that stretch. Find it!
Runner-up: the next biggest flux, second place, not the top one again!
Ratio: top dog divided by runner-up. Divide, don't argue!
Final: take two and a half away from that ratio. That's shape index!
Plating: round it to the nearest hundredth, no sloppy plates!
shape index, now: -1.49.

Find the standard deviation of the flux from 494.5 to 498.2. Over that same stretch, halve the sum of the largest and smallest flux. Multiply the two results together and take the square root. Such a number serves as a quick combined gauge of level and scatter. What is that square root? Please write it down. 1.8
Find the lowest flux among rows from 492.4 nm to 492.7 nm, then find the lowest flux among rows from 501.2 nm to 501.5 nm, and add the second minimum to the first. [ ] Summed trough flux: 18.0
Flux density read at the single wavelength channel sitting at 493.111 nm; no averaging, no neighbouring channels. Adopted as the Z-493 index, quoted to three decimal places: 9.459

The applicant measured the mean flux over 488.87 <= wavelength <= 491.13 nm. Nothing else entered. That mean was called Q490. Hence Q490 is 9.5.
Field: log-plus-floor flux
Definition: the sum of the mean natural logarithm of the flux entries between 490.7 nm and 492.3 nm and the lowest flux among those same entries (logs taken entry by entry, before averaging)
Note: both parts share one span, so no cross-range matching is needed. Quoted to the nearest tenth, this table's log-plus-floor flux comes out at 10.2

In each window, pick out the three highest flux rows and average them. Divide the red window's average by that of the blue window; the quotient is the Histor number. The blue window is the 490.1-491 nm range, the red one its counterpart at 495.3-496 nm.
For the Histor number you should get 1.03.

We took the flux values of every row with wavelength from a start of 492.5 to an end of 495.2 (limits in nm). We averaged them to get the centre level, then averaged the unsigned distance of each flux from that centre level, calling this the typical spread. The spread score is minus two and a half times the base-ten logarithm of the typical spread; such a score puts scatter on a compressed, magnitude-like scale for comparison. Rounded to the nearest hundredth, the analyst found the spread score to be 1.40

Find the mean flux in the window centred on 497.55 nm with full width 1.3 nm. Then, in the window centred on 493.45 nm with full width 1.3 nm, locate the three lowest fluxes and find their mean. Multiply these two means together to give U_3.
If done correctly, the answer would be 84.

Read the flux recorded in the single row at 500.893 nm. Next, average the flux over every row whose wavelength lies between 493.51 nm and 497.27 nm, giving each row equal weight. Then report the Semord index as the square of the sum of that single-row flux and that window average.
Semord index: 395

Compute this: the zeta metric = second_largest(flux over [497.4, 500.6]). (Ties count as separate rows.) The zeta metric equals 10.12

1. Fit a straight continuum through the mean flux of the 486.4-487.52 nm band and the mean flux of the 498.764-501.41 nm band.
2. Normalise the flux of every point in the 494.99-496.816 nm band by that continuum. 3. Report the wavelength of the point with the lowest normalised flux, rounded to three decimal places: 495.958 nm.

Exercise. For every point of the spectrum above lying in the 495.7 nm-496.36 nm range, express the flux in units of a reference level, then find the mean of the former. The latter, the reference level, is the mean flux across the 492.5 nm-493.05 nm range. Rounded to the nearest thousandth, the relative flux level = 0.946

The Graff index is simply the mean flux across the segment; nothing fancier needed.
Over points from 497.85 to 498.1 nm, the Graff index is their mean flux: 9.1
